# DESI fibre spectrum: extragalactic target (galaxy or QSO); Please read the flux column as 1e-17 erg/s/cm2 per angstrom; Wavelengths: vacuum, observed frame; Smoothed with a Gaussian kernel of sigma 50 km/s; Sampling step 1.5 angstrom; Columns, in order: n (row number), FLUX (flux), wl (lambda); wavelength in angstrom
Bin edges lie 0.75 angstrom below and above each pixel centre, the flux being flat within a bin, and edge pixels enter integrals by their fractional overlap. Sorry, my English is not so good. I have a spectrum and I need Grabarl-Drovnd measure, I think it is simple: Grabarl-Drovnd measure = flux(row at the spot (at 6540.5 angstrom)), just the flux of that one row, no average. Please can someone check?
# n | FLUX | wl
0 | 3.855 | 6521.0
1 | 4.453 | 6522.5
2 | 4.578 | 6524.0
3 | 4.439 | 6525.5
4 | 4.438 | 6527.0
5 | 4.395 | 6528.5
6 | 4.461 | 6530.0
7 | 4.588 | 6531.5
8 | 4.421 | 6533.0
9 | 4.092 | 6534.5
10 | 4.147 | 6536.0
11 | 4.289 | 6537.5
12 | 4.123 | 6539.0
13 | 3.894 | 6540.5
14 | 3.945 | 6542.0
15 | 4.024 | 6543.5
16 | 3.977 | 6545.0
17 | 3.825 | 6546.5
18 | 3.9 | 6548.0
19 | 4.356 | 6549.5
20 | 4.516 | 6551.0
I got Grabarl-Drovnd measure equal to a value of 3.894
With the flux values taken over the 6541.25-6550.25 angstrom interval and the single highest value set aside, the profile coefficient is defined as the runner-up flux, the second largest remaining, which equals 4.024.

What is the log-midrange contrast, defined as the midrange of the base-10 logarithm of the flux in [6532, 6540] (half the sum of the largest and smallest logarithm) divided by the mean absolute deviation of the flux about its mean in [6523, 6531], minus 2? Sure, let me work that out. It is 11.6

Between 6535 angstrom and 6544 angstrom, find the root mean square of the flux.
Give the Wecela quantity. 4.07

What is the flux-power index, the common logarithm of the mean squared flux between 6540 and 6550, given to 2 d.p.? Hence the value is 1.20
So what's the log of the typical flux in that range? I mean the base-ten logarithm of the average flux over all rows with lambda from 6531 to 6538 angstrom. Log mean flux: 0.63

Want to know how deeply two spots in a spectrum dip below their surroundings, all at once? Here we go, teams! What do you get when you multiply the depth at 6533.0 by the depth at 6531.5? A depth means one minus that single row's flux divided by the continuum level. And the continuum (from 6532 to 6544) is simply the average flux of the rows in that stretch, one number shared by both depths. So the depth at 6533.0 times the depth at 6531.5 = 0.008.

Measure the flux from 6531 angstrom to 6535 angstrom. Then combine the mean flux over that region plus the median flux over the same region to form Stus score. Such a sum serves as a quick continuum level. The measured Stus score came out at 8.79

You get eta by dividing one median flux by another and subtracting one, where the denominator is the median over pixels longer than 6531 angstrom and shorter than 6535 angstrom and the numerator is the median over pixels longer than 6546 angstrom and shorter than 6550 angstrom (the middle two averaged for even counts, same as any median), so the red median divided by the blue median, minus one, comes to -0.118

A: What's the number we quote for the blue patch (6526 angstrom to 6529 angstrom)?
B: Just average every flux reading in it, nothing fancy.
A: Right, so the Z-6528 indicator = 4.42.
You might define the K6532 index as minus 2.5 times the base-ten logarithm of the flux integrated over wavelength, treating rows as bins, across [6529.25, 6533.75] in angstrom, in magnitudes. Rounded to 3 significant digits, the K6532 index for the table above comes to -3.26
